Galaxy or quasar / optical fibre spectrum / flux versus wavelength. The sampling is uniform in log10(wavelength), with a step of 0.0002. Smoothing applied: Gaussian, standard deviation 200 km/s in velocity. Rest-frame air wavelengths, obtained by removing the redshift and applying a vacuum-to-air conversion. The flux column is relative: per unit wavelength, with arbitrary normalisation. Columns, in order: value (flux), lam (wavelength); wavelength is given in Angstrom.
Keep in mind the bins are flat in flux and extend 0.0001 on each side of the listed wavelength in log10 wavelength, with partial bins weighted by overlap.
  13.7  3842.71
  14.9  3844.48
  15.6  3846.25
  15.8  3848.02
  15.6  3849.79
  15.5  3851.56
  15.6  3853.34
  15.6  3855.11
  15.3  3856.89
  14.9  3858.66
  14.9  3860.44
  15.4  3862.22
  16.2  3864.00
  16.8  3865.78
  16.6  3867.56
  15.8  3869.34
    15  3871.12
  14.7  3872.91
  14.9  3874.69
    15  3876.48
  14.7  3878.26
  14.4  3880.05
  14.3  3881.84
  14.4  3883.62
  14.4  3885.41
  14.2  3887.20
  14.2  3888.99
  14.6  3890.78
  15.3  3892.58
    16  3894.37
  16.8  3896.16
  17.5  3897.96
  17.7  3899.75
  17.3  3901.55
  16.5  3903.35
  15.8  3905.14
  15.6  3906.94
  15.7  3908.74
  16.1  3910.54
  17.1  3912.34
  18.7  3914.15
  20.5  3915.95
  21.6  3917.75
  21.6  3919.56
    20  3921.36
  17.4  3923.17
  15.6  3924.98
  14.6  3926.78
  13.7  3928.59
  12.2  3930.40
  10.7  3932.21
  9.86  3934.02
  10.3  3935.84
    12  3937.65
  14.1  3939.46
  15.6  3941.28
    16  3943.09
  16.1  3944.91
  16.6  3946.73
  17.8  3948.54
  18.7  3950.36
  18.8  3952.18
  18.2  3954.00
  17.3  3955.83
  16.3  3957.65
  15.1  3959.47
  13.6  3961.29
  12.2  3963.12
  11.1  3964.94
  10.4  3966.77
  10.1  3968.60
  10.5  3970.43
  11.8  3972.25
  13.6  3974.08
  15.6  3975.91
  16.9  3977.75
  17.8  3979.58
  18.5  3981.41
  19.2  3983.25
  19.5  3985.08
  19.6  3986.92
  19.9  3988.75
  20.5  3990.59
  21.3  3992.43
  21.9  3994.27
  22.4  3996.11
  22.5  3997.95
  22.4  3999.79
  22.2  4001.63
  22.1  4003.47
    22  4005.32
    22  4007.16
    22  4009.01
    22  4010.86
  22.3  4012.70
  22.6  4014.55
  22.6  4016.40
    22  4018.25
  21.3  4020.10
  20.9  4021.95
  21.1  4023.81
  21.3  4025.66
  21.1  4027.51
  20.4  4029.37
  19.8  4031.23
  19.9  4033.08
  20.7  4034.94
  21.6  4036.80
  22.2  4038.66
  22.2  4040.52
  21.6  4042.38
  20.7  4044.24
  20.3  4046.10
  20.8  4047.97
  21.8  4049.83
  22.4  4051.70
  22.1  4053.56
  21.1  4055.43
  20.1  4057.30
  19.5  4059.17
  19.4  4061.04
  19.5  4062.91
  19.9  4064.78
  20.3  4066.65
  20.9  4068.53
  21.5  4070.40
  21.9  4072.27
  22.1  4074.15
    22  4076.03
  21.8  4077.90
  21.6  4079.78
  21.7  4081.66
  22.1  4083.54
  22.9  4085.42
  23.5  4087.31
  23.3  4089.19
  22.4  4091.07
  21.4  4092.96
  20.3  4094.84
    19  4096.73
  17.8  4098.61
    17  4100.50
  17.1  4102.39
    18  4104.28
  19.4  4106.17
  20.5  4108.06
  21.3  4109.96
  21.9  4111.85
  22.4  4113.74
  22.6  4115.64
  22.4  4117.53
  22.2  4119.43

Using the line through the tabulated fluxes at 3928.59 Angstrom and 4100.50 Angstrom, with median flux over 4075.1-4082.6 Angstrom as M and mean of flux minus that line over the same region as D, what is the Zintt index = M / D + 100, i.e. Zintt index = 104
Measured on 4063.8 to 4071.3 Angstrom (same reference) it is 105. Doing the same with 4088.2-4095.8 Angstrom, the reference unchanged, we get 104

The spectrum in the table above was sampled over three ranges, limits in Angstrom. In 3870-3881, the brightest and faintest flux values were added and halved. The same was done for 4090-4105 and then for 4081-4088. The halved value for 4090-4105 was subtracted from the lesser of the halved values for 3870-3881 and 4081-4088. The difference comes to -5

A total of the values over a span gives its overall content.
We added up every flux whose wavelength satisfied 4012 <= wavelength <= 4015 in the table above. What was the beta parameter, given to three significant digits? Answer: 44.9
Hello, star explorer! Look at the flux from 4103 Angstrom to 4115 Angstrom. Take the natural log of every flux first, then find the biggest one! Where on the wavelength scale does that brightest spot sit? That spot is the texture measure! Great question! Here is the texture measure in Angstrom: 4113.74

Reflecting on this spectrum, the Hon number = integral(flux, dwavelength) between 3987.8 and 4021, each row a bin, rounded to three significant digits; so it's 727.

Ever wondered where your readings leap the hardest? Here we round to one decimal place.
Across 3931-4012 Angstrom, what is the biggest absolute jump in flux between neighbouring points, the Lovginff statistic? 2.1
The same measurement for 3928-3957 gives 2.1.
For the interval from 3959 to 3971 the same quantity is 1.5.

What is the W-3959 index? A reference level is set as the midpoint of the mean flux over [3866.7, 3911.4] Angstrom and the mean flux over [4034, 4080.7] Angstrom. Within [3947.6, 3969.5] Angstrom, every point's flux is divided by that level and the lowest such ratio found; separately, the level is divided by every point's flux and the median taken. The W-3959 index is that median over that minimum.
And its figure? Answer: 2.12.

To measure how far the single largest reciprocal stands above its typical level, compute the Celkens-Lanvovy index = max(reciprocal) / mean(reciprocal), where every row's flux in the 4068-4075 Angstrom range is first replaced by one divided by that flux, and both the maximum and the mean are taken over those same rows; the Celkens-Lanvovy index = 1.03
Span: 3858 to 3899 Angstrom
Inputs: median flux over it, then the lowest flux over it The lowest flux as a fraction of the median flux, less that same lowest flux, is -13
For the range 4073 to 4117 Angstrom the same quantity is -16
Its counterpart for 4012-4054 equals -19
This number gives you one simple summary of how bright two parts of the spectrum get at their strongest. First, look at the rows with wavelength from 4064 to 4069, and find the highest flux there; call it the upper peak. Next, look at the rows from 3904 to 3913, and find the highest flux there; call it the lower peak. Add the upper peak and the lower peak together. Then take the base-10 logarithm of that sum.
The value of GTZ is 1.58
